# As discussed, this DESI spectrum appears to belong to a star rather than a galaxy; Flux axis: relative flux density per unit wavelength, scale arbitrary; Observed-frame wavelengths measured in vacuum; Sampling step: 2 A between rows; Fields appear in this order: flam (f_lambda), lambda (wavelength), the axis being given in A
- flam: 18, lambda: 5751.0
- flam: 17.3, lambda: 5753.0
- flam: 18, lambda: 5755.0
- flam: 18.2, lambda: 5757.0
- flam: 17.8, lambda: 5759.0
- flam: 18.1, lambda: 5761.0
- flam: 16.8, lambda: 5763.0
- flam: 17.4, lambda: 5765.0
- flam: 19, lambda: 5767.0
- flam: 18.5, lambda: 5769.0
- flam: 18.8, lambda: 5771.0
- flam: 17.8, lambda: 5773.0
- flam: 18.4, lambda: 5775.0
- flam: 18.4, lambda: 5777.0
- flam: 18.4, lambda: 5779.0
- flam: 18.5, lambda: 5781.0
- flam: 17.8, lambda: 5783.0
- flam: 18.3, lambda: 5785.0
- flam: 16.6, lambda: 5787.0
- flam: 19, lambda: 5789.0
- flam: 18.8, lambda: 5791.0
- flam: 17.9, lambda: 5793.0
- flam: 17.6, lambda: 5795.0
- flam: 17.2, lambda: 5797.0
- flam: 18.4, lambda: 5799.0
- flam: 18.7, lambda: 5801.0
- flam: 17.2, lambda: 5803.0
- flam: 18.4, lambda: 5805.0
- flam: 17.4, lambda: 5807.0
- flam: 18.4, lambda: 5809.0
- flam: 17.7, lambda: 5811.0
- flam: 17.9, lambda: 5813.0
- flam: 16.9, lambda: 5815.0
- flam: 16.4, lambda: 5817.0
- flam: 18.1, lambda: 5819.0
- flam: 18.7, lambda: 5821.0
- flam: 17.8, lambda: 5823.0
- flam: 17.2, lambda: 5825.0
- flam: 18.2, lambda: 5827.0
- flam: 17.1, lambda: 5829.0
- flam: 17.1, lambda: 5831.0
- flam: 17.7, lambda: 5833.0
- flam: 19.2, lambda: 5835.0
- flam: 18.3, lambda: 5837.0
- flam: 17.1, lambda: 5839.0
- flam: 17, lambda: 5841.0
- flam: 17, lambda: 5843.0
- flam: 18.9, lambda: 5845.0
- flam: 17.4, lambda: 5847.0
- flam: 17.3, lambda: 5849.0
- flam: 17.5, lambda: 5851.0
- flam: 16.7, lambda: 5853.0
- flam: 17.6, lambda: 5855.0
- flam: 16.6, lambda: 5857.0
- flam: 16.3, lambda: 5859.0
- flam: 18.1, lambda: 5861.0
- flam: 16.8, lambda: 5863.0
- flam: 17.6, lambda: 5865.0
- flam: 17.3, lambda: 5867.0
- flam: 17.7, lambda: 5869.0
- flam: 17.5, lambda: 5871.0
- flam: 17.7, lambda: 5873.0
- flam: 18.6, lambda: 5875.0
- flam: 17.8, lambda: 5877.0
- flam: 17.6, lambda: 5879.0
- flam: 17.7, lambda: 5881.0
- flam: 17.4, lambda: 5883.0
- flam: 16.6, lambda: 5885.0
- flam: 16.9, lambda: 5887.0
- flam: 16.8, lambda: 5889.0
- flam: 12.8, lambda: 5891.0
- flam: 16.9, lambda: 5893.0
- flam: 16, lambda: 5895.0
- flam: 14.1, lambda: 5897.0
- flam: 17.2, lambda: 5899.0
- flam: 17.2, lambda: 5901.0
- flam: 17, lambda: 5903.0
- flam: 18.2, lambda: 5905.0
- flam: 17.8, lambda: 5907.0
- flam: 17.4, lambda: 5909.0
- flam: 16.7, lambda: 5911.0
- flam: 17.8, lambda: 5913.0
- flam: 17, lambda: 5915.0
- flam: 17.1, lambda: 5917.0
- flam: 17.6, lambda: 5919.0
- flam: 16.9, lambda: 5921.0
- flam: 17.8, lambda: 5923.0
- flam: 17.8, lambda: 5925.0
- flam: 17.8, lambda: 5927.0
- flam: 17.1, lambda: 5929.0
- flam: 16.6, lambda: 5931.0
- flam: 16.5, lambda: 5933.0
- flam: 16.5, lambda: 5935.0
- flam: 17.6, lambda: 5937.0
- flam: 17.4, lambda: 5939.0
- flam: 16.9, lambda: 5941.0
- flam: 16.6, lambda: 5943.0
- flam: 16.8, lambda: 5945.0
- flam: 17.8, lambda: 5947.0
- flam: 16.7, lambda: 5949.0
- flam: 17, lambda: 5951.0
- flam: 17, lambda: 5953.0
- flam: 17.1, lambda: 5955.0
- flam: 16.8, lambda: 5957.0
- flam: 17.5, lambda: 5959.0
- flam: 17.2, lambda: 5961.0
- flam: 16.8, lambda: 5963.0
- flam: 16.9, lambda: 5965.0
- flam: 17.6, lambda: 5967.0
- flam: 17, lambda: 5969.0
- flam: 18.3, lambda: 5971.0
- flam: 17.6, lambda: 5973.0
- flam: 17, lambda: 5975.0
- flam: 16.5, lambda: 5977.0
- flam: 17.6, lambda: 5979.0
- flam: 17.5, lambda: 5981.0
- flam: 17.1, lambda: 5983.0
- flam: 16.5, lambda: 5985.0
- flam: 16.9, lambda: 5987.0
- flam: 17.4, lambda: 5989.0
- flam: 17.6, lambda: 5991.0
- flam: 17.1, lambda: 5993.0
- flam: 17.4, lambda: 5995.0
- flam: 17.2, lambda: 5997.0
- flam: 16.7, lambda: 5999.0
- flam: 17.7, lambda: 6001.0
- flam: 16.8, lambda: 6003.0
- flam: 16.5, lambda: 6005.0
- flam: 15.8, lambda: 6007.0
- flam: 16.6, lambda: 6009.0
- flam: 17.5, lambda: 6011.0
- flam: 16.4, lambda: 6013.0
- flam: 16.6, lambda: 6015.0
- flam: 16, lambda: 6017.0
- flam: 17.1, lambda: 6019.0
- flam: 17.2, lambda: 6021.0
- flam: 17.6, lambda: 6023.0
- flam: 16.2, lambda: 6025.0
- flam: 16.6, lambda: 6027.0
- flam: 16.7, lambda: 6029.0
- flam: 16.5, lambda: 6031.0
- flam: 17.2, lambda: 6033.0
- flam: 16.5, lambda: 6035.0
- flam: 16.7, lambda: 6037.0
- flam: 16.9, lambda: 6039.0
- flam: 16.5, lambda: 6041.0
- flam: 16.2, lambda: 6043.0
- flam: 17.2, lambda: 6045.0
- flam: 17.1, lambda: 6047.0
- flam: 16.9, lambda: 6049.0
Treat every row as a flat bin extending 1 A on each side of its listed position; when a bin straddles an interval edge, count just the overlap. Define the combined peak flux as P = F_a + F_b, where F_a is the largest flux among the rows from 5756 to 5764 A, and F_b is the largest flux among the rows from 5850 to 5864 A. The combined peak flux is 36.3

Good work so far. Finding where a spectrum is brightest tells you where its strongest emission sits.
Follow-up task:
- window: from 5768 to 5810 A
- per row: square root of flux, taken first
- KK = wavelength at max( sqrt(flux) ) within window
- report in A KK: 5789.0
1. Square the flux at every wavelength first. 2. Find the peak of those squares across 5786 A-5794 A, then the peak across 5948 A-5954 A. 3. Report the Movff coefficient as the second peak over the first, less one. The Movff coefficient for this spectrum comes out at -0.20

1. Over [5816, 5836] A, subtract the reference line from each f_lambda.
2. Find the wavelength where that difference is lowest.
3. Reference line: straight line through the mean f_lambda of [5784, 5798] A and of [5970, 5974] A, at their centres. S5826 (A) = 5817.0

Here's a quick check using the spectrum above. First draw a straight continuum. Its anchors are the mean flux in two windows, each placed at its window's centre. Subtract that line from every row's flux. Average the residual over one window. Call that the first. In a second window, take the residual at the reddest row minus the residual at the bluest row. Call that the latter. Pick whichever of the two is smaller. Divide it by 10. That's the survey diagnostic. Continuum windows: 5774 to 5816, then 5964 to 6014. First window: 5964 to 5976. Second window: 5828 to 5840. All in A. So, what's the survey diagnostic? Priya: 0.00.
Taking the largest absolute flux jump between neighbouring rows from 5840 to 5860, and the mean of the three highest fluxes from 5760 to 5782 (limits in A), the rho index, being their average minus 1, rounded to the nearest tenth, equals 9.3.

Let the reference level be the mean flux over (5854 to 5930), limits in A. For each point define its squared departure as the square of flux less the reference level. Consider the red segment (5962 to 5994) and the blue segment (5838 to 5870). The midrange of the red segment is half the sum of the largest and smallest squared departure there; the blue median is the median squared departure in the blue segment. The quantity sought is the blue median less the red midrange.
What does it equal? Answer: -0.53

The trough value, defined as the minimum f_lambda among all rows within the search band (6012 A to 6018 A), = 16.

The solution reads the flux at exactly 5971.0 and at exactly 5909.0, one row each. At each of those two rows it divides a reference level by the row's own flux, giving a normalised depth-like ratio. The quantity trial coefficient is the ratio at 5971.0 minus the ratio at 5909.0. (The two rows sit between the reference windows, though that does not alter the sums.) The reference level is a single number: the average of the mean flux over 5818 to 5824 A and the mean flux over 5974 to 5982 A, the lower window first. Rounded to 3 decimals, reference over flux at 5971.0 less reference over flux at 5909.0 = -0.050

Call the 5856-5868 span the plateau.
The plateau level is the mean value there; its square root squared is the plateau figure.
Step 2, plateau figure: 17.1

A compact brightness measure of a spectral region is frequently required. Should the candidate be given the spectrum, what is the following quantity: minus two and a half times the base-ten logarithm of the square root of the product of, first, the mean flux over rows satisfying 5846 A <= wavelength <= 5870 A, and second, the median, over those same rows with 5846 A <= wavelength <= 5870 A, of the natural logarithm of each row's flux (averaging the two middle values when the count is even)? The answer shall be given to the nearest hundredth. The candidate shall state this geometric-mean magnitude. -2.11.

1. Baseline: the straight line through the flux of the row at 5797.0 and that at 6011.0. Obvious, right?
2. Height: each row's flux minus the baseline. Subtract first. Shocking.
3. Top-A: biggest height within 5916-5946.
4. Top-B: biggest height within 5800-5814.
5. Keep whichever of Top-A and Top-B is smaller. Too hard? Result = 0.4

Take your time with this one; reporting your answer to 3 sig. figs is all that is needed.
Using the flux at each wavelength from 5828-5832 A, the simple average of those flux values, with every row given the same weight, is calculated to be 17.1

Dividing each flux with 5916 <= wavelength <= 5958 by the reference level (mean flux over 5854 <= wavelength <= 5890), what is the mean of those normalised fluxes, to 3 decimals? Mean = 0.985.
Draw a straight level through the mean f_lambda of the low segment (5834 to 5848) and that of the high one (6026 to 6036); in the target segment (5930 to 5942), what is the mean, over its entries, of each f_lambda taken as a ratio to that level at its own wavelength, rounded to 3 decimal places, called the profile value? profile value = 0.979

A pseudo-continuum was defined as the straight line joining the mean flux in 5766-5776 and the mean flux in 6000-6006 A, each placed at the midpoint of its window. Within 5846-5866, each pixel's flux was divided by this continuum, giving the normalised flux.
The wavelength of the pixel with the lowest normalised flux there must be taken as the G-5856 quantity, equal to 5859.0 A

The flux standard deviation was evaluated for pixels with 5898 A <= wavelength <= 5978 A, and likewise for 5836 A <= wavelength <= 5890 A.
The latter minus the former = 0.14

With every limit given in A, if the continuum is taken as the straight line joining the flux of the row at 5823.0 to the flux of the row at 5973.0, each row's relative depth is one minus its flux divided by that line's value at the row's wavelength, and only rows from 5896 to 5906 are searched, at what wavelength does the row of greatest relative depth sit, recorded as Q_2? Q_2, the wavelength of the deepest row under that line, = 5897.0 A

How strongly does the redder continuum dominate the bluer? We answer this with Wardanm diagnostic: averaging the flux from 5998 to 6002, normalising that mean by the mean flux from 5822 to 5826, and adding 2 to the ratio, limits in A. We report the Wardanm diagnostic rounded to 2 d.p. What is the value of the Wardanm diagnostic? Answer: 2.98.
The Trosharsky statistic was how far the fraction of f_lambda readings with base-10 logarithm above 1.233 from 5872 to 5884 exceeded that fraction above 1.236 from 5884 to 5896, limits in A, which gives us 1.0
